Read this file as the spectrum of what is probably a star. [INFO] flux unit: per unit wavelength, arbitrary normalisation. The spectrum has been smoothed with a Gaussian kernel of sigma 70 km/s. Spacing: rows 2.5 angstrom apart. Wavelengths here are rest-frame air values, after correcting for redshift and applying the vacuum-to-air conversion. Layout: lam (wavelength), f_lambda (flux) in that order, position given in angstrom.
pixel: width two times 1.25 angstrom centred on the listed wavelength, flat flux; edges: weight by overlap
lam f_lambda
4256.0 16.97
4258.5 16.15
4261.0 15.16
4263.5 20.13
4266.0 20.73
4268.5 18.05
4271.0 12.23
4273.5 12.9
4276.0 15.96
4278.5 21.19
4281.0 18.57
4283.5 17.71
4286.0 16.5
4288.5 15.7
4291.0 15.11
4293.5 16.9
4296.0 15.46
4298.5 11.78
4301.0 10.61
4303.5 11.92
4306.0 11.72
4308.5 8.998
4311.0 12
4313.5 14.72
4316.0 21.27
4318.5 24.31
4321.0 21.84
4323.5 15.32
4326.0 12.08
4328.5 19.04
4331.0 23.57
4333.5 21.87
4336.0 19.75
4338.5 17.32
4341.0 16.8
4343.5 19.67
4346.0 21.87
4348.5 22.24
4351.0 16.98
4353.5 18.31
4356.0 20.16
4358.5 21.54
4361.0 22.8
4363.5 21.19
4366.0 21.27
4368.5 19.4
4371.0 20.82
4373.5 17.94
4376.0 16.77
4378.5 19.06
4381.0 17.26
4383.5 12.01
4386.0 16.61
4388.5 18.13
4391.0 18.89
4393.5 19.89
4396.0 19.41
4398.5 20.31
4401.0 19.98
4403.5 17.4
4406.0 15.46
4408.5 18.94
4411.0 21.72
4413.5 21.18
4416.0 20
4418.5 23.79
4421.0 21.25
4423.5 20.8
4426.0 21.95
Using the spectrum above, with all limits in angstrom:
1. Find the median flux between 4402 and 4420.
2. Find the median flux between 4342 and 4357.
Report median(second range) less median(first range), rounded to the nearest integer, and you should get 0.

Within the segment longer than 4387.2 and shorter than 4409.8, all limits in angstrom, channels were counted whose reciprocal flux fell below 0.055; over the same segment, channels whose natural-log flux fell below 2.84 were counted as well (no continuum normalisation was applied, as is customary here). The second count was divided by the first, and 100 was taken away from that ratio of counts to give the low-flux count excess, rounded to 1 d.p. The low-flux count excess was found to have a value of -99.8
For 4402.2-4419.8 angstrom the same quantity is -99.8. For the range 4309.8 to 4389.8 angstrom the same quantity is -99.5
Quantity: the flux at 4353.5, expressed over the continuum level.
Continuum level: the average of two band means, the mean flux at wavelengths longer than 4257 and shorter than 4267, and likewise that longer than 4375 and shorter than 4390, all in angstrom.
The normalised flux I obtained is 1.06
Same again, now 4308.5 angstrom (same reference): 0.52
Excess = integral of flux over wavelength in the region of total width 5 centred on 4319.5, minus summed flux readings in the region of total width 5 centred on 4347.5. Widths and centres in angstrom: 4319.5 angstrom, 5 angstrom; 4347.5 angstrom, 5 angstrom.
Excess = 71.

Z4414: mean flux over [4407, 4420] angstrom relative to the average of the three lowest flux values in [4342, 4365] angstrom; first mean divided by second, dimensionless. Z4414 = 1.15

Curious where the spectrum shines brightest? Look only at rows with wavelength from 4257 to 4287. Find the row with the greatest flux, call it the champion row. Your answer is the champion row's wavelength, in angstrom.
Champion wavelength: 4278.5 angstrom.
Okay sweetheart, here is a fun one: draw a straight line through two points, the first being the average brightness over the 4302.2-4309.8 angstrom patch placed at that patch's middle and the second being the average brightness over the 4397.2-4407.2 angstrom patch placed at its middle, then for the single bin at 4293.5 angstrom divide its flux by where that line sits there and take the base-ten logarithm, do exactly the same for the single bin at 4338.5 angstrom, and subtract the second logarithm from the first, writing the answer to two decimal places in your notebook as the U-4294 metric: 0.12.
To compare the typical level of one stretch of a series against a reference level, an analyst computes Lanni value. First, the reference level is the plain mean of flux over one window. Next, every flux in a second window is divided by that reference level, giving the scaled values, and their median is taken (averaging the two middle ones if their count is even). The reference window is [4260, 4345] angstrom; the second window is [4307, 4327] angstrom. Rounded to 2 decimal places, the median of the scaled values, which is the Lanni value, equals 0.90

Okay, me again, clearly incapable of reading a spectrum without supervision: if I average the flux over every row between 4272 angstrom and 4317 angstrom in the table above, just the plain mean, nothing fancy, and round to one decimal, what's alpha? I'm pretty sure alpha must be 14.9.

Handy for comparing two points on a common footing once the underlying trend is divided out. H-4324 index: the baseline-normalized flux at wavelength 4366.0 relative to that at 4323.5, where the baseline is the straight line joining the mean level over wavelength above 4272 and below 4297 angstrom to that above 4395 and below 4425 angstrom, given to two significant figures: 1.3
